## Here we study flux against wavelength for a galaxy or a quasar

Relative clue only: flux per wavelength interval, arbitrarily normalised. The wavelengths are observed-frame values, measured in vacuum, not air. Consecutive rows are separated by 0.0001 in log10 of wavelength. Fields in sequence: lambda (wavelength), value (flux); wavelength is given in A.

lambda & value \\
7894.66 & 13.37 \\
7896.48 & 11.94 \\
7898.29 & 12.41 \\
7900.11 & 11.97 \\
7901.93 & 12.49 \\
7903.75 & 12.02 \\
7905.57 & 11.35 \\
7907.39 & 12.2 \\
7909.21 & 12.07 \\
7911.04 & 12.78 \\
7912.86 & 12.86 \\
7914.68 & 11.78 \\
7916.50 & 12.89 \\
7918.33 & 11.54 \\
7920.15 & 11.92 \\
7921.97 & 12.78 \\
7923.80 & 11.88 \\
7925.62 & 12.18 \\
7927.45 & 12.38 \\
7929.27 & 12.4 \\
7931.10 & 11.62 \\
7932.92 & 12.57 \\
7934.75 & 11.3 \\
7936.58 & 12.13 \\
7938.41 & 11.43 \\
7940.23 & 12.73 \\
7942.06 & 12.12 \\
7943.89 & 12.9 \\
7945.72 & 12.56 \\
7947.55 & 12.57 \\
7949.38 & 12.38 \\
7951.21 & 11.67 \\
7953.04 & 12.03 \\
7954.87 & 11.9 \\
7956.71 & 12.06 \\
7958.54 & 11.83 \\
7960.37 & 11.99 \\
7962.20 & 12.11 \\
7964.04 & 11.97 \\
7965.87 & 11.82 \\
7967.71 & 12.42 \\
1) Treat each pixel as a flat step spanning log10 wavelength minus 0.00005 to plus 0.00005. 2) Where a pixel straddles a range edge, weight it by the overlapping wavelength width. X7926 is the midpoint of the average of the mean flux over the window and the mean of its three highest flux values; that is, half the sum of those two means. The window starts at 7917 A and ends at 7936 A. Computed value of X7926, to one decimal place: 12.3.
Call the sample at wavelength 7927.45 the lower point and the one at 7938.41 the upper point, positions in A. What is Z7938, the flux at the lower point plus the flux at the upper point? 23.8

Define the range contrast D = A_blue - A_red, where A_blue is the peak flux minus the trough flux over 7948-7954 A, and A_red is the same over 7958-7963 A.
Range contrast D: 0.43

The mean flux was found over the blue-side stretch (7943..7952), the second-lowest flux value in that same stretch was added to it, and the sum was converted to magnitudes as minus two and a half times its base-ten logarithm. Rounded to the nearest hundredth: -3.49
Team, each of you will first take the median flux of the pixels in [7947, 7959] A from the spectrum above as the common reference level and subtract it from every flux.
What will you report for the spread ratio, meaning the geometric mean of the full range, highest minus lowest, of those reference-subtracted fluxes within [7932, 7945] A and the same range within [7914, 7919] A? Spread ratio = 1.5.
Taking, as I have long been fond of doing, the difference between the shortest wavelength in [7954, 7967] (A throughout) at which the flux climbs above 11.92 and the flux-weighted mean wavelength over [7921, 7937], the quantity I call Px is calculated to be 27.5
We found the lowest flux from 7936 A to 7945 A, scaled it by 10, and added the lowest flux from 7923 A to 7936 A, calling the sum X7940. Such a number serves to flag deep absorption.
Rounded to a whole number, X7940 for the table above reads 126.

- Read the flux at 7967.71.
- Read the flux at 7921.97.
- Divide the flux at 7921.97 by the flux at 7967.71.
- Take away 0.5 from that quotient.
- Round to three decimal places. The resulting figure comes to 0.529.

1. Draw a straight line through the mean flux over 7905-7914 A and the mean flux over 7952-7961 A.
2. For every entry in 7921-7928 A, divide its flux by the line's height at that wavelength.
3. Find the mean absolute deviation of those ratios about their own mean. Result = 0.023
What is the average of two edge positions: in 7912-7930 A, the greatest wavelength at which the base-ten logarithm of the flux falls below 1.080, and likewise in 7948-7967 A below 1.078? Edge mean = 7944.8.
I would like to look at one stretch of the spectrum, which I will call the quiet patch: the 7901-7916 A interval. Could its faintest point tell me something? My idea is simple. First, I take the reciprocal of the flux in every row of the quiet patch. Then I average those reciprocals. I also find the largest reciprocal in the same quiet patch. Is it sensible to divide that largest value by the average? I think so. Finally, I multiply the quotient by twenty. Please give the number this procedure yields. 21.5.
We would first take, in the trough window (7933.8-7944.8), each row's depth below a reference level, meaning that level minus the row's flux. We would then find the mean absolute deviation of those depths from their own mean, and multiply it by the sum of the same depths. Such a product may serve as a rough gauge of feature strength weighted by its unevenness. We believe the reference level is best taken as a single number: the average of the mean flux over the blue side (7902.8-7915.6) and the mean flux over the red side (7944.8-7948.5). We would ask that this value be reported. 0.8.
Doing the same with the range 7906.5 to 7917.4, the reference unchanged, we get -0.2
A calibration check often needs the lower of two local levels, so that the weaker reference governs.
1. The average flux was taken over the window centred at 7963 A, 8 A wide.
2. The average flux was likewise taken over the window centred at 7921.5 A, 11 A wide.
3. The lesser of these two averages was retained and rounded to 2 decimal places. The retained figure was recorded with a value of 11.97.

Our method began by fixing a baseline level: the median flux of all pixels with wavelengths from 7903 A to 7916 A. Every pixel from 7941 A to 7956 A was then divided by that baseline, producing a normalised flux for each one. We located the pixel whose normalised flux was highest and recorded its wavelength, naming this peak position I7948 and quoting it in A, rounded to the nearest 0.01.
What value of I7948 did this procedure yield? 7943.89 A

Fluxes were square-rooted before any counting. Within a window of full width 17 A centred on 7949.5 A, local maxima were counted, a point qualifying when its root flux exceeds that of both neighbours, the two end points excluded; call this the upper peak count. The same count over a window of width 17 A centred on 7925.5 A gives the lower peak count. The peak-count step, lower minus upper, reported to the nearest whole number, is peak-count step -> -1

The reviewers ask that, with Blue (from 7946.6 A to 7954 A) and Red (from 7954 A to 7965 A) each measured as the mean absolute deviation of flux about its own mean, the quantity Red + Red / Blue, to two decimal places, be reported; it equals 0.32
